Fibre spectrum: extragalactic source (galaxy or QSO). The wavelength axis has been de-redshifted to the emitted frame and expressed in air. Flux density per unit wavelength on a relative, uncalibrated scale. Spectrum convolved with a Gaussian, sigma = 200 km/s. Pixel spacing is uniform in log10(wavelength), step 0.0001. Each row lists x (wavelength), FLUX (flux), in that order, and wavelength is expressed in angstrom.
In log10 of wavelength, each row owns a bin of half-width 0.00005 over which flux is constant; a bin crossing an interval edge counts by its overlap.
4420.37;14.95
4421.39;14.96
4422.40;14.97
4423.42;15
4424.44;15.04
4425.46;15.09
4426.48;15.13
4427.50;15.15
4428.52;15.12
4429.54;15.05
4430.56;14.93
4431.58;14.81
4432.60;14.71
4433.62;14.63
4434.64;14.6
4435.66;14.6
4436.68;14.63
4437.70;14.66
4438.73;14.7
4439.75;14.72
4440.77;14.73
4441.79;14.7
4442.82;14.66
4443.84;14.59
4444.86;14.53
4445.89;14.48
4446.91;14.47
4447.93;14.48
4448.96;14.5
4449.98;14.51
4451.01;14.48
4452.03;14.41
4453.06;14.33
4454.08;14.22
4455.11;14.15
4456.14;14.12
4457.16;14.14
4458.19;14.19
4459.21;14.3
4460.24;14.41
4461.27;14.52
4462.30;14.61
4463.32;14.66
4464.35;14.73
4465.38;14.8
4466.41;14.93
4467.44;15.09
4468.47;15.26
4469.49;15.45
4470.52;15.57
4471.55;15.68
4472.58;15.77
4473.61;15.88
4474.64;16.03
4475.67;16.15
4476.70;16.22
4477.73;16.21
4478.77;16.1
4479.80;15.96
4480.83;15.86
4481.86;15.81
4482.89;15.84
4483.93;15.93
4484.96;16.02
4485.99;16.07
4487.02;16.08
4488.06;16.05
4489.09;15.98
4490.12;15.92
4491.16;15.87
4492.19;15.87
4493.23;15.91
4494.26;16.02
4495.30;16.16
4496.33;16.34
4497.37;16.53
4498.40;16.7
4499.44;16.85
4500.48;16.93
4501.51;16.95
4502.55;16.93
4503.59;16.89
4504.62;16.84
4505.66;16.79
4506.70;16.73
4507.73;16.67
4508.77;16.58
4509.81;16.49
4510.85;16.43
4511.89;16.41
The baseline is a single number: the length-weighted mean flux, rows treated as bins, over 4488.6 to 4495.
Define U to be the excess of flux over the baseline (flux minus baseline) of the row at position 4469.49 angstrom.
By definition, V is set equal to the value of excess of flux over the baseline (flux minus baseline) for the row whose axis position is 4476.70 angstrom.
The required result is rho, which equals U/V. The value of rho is -2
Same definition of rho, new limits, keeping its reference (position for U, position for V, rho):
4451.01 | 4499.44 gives -2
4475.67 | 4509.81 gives 0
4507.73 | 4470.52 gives -2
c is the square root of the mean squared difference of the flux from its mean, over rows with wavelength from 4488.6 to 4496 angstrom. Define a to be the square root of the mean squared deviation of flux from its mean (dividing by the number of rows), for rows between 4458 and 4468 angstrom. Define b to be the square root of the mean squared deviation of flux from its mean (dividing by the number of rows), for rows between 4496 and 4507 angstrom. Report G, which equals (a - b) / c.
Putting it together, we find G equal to 0.9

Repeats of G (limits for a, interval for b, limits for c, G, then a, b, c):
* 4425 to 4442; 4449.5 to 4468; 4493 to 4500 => -0.2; 0.20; 0.28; 0.33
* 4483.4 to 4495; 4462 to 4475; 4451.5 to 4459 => -4.0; 0.07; 0.48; 0.10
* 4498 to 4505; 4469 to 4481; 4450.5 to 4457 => -1.2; 0.08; 0.24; 0.13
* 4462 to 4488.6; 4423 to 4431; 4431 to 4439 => 6.7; 0.52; 0.07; 0.07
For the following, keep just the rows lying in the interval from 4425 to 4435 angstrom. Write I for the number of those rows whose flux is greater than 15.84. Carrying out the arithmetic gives 0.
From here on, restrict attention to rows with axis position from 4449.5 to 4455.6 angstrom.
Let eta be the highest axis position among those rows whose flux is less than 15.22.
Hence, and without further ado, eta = 4455.11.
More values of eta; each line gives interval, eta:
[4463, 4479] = 4467.44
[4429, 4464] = 4463.32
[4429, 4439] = 4438.73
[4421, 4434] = 4433.62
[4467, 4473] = 4467.44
